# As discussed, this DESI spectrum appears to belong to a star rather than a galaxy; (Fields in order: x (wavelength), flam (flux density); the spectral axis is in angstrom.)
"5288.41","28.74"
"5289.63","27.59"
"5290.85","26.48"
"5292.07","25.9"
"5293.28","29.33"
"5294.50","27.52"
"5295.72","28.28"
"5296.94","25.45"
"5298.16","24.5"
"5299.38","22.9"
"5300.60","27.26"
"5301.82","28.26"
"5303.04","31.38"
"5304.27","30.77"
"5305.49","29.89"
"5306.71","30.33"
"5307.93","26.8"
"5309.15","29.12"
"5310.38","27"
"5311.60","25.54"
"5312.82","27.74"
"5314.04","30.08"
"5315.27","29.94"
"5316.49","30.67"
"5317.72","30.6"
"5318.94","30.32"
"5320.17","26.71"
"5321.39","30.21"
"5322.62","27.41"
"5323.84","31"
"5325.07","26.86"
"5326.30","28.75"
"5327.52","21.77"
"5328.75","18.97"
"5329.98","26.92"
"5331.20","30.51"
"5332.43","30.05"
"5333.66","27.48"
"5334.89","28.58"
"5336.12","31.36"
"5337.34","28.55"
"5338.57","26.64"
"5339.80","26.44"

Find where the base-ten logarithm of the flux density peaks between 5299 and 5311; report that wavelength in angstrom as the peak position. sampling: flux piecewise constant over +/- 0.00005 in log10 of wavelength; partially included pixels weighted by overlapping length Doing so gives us 5303.04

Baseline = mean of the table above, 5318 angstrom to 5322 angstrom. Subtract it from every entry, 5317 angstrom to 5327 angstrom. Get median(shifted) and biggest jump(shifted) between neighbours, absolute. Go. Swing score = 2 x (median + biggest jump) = 9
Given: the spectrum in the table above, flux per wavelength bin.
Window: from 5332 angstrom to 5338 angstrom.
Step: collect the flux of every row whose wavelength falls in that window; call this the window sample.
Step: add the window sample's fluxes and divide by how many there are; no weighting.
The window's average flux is 29.2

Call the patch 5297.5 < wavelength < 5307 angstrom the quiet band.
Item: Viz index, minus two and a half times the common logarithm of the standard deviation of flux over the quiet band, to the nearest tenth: -1.2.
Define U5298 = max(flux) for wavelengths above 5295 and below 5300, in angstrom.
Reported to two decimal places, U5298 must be 28.28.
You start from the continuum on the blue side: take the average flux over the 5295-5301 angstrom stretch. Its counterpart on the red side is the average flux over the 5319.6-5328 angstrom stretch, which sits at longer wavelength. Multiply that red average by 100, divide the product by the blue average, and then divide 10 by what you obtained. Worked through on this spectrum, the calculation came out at 0.093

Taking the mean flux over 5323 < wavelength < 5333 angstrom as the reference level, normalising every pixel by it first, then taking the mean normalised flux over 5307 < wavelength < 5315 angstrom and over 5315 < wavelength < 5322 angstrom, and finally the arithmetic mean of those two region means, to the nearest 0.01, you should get 1.07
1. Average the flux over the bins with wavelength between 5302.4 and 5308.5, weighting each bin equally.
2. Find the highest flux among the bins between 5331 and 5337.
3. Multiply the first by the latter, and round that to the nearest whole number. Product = 936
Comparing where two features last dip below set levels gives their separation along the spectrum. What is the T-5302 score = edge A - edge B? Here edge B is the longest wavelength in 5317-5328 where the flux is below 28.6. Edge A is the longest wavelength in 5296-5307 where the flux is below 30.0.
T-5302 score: -22.0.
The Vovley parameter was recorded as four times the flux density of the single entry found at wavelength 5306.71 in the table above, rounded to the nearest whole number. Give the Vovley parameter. 121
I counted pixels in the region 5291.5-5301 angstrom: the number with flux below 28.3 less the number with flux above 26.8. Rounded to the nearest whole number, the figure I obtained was 3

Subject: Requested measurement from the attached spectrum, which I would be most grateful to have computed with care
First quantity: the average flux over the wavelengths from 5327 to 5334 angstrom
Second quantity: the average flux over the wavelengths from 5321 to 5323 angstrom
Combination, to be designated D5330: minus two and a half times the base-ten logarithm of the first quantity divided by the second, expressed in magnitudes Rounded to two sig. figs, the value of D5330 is 0.11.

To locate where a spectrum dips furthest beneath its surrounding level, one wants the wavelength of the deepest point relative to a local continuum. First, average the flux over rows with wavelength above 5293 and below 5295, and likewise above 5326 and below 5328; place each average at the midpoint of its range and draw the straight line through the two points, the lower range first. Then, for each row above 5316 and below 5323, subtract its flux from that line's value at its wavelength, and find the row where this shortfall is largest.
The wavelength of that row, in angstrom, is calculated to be 5320.17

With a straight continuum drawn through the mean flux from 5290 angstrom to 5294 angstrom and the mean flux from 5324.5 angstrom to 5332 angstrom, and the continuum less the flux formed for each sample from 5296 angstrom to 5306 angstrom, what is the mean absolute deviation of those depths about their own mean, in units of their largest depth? 1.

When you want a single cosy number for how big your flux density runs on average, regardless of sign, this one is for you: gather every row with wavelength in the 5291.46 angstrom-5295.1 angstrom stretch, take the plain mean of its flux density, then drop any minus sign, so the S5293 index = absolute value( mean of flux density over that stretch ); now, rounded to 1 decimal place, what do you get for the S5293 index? 27.6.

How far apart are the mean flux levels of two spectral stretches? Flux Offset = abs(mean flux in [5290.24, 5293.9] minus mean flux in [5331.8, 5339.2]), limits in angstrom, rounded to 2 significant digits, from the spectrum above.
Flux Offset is 1.5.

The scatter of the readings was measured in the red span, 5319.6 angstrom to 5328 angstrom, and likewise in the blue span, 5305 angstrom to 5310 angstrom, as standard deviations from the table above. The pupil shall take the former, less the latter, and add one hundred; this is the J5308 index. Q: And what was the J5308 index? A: 101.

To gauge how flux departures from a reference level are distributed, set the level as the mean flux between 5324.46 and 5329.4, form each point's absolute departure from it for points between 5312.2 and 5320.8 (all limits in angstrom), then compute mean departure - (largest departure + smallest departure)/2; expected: 0.75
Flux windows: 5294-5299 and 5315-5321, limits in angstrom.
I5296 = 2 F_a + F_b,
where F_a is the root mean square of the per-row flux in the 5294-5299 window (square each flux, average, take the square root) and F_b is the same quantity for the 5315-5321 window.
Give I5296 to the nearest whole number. 83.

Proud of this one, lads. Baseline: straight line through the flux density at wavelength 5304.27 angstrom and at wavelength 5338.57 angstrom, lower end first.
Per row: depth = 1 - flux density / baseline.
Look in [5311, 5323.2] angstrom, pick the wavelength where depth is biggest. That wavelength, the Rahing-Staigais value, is 5311.60 angstrom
